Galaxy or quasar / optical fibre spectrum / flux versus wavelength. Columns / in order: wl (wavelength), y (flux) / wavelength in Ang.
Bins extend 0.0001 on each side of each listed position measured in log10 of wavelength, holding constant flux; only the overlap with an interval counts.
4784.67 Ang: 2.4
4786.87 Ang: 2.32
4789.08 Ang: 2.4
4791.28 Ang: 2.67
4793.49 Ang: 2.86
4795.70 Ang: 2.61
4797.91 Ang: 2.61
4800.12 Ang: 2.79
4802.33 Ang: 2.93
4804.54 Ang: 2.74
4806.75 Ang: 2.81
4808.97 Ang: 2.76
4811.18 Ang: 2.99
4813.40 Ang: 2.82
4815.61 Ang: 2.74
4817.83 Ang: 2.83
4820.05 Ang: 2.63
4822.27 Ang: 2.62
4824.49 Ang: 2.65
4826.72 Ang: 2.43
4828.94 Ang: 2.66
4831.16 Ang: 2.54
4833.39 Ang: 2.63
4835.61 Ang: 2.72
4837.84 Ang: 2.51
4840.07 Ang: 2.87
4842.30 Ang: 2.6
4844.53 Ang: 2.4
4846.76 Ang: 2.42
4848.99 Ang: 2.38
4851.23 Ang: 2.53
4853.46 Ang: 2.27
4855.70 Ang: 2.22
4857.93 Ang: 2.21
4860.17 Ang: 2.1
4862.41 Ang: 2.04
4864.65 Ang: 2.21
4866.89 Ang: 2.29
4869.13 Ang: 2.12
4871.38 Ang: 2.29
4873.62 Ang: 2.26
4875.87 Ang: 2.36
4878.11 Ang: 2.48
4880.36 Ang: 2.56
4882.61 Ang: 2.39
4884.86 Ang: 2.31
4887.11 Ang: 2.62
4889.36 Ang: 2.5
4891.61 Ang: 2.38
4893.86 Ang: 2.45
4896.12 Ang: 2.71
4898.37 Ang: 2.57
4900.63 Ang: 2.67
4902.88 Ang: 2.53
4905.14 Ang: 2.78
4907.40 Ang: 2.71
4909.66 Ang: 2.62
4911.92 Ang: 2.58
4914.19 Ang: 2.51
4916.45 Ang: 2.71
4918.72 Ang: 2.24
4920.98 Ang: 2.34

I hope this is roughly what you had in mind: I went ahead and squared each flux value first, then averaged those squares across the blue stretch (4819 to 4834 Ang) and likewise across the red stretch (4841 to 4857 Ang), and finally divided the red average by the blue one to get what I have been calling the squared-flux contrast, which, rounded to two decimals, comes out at 0.86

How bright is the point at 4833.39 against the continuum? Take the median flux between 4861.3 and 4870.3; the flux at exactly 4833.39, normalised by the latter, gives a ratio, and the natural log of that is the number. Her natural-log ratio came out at 0.19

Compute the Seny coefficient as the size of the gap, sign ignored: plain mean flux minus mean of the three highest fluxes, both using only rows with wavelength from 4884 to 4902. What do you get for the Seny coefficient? 0.14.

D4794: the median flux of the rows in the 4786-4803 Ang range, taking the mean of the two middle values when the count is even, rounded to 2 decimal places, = 2.64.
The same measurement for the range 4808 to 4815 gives 2.82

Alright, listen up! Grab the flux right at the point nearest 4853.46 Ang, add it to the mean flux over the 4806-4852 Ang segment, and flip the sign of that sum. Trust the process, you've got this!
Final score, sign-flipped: -4.91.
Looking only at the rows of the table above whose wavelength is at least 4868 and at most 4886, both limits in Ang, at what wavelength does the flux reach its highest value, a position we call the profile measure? 4880.36 Ang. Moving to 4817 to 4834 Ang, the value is 4817.83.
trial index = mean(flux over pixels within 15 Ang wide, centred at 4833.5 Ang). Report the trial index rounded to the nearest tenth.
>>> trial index 2.6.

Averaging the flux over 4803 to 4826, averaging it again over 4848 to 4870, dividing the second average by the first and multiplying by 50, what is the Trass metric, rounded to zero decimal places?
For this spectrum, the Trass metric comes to 41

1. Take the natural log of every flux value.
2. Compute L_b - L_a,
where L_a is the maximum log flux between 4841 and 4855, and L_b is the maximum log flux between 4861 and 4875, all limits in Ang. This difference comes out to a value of -0.13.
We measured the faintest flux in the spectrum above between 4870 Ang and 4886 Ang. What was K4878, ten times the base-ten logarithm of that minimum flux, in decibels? 3.54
